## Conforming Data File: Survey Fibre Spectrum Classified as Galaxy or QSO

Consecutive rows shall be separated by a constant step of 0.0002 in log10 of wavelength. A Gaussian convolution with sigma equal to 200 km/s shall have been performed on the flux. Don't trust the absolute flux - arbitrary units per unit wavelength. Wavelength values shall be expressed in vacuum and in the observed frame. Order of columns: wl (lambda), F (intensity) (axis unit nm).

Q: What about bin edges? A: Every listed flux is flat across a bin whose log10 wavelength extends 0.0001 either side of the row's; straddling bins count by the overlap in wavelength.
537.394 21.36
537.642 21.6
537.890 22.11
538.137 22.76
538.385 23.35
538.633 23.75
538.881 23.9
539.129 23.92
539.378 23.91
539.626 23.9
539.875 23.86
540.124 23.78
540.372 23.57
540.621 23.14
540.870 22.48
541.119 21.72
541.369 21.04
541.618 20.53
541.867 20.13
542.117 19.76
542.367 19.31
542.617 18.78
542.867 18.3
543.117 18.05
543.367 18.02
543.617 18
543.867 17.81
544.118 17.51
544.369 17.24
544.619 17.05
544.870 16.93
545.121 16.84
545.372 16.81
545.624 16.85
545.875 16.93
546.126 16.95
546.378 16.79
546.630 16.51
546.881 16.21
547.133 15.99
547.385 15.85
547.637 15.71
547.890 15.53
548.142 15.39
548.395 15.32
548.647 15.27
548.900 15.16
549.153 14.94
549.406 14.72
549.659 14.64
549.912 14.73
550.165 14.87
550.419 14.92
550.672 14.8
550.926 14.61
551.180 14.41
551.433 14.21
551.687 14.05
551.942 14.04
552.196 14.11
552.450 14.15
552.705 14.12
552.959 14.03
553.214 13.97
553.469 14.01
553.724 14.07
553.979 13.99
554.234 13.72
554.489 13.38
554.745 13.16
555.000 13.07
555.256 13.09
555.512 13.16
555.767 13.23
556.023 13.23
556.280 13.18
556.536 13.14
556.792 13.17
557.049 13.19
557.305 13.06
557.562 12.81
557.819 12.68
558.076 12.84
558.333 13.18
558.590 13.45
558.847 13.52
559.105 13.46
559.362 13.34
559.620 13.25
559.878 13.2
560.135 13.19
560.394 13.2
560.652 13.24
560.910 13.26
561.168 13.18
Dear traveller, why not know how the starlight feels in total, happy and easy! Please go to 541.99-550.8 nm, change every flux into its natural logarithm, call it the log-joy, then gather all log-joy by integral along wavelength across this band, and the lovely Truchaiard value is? 24.7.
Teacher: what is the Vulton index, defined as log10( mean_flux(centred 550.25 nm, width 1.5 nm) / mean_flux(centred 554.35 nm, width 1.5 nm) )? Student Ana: 0.037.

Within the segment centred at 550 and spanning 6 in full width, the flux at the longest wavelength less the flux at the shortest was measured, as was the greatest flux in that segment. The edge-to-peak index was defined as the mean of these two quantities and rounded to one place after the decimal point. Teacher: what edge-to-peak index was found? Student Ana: 7.0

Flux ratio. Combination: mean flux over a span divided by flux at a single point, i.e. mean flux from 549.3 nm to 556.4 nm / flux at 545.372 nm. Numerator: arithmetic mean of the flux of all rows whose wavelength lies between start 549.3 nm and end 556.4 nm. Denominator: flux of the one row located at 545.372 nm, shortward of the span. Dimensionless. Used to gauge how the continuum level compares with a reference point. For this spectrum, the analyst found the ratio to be 0.832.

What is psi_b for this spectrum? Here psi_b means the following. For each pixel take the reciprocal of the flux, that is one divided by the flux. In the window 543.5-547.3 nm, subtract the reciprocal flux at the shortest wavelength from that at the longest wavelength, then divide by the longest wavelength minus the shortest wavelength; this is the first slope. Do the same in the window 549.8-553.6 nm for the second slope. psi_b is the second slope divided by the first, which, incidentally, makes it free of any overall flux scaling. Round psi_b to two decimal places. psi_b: 0.49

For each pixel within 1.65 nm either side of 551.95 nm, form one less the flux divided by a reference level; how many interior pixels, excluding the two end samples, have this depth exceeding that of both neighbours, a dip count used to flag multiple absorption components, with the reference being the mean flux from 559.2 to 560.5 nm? 2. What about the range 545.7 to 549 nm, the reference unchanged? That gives 0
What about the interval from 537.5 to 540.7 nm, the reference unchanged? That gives 0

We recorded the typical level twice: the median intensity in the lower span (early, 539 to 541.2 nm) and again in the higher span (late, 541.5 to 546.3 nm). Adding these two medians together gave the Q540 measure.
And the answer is 42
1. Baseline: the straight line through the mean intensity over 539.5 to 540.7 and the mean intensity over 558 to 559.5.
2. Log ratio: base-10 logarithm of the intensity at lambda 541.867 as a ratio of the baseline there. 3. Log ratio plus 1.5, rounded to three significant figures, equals 1.45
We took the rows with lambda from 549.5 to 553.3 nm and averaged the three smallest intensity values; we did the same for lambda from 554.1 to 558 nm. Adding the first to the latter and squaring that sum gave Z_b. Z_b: 722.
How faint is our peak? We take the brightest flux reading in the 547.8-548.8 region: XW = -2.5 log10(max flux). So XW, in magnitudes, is -2.98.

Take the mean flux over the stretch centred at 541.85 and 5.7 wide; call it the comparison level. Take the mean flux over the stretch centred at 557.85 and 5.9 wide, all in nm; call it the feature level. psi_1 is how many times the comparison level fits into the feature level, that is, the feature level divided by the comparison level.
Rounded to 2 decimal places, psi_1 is 0.64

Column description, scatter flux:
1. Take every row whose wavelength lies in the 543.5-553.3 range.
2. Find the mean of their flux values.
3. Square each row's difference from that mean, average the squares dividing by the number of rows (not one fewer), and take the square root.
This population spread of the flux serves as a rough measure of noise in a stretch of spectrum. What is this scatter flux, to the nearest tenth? 1.2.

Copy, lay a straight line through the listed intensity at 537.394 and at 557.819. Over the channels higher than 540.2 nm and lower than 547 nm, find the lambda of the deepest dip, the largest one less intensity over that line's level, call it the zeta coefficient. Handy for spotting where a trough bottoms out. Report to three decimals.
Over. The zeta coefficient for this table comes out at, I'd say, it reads 544.870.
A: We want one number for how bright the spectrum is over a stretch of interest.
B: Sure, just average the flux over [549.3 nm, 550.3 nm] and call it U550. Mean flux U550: 14.7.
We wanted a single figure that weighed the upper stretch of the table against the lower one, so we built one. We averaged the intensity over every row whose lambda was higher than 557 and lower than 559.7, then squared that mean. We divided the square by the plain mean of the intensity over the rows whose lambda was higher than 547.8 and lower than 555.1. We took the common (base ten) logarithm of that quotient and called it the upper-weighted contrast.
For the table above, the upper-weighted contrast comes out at 1.08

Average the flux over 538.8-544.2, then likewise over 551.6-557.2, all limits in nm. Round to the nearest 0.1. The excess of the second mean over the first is -7.4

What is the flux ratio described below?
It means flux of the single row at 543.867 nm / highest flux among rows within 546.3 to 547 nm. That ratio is 1.06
